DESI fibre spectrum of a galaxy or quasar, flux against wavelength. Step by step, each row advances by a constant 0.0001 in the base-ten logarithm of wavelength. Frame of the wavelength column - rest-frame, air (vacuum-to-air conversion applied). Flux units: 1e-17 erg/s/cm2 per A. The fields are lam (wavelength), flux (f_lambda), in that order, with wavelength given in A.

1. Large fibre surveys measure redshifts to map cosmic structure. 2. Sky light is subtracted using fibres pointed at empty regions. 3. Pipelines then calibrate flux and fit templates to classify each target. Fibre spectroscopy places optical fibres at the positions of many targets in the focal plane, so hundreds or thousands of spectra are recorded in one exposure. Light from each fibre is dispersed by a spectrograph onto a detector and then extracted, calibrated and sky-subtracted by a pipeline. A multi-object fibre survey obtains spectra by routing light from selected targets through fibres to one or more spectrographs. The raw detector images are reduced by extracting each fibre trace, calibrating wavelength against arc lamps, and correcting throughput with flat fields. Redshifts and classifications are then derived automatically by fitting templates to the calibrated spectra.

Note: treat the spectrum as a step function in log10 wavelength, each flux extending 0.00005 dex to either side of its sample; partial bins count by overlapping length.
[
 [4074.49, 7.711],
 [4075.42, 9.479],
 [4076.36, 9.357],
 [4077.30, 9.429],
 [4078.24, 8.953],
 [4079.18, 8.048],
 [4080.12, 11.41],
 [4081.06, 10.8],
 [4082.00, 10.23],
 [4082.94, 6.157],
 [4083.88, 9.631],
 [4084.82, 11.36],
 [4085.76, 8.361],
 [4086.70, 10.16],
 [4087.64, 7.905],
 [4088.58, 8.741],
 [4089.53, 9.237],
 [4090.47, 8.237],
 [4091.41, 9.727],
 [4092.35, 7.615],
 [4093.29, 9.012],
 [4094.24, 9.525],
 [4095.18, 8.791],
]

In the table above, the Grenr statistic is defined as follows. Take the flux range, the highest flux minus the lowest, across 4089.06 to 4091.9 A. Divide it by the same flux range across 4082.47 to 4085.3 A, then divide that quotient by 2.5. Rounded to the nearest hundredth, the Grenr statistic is 0.11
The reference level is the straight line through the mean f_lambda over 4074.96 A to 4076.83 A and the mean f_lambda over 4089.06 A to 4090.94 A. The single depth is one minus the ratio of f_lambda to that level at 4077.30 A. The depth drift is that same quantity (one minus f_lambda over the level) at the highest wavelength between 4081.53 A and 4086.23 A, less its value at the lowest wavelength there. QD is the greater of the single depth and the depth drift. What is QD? 0.19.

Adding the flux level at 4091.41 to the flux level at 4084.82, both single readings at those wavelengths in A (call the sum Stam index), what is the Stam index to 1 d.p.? 21.1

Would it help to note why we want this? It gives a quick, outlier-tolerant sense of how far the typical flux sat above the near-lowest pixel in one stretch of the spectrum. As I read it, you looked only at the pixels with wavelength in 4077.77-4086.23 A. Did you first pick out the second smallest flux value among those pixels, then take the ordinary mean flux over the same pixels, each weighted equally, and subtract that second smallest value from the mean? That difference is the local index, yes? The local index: 1.4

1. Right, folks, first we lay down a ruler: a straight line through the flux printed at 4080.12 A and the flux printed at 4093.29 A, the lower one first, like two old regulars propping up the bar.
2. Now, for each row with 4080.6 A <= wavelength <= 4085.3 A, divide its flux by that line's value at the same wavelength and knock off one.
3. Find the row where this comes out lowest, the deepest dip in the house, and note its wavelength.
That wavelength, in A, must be 4082.94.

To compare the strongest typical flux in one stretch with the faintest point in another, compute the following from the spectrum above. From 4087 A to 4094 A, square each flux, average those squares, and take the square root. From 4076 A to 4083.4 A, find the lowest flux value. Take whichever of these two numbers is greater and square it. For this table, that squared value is 75.1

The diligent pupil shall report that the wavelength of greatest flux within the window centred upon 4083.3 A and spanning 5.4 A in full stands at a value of 4084.82 A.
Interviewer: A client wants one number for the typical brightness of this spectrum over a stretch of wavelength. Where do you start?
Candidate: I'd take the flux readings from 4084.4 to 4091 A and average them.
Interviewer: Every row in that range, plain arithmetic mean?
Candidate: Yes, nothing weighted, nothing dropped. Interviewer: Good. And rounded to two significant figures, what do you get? 9.1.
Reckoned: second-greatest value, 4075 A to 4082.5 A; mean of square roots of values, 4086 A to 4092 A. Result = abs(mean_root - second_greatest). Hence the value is 7.8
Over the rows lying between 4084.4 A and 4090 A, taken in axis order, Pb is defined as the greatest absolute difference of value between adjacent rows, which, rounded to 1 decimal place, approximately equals 3.0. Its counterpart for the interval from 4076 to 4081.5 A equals 3.4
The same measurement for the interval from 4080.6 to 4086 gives 4.1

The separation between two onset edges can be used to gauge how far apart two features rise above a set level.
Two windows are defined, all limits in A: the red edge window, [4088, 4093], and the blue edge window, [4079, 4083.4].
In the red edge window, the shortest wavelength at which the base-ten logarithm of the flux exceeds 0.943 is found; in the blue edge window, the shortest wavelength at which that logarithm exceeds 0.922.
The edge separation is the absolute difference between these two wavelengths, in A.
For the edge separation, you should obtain 9.4 A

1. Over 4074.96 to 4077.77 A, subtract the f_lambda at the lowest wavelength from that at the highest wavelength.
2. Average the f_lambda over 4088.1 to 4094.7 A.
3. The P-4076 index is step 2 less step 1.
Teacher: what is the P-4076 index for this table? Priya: 8.9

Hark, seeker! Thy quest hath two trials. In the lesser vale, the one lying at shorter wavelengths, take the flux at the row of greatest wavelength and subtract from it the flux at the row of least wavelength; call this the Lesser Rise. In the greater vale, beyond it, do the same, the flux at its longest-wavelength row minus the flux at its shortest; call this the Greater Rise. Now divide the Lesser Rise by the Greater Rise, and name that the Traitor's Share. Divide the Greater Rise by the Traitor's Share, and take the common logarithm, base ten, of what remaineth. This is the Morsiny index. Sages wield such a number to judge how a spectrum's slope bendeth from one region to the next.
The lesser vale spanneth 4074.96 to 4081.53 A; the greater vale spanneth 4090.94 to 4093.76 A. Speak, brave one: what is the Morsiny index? -0.41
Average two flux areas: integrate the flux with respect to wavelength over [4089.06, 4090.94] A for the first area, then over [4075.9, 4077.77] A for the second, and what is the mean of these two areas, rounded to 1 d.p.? 17.0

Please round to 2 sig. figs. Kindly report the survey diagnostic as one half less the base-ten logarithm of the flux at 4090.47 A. -0.42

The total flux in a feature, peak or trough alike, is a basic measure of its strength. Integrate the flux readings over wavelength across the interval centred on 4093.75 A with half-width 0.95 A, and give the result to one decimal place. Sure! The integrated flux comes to 17.5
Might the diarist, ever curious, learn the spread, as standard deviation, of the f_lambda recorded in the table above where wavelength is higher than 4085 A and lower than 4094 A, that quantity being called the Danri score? 0.8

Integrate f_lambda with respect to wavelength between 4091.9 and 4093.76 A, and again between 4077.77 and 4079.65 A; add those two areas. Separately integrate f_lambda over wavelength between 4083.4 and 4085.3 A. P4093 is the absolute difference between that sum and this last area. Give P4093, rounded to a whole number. 12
